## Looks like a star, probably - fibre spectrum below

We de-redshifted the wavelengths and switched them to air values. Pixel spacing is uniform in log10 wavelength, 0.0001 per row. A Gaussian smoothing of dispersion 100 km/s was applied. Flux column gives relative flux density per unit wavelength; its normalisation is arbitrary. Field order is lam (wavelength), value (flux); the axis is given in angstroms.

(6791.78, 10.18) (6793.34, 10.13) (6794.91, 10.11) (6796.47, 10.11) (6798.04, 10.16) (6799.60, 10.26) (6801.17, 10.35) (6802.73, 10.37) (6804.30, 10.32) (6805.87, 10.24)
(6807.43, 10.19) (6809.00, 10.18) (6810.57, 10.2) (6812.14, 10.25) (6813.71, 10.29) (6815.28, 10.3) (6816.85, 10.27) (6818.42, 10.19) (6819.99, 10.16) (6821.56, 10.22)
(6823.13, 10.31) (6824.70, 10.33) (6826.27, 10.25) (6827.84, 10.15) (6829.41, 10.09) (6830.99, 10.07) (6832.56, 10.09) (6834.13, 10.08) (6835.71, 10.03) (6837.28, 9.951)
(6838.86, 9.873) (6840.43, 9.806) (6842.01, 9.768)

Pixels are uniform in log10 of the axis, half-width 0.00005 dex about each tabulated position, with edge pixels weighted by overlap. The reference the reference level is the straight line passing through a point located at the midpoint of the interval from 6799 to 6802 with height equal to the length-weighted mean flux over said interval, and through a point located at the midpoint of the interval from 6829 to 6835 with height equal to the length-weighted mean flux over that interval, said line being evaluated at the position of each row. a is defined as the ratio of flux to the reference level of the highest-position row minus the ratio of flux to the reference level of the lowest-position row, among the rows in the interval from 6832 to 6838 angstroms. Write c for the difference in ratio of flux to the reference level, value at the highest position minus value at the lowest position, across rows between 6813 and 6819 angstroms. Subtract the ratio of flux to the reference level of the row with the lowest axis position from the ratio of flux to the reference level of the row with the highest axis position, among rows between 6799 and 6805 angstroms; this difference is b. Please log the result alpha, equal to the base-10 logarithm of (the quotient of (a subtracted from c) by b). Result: -0.4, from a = -0.010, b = 0.009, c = -0.006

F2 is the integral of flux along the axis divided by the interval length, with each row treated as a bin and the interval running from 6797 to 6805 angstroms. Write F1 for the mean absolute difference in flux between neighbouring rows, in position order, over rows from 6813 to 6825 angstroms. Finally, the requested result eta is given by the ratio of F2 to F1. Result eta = 225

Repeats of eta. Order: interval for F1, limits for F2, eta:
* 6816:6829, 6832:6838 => 153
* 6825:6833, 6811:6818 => 205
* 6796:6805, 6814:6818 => 166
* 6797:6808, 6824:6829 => 158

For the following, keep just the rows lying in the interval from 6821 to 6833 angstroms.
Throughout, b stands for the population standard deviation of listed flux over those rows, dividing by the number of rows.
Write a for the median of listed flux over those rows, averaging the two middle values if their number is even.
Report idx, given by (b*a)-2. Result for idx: -1.02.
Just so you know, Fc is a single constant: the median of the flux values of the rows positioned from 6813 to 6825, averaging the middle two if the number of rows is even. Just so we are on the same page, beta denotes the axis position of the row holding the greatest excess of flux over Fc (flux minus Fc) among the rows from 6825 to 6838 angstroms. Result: 6826.27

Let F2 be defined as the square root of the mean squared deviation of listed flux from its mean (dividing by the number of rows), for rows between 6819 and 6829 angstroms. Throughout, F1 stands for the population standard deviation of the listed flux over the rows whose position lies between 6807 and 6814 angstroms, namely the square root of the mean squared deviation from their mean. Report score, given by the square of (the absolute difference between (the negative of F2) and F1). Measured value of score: 0.012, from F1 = 0.04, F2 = 0.068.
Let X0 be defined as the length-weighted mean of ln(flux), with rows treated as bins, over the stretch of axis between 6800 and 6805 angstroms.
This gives 2.34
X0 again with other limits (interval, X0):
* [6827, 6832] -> 2.31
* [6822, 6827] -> 2.33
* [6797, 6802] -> 2.33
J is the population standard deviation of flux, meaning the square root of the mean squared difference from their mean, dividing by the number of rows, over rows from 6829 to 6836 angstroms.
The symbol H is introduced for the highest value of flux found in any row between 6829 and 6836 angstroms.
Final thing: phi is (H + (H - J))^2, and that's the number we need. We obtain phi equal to 406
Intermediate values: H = 10.09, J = 0.022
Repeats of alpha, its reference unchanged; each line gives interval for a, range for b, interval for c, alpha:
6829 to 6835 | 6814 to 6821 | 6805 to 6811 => -0.5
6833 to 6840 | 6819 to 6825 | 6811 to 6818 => 0.0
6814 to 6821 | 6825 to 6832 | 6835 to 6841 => -0.2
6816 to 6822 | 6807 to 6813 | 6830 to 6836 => -1.0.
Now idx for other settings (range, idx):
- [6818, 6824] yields -1.43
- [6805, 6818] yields -1.56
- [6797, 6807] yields -1.26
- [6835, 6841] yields -1.17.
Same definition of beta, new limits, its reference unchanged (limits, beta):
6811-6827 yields 6824.70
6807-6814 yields 6813.71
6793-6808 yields 6802.73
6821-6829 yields 6824.70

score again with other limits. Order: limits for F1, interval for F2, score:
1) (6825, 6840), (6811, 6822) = 0.023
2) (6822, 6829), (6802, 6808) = 0.019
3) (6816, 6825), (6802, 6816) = 0.015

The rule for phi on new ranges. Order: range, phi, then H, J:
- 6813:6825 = 424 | 10.33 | 0.058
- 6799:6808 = 428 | 10.37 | 0.064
